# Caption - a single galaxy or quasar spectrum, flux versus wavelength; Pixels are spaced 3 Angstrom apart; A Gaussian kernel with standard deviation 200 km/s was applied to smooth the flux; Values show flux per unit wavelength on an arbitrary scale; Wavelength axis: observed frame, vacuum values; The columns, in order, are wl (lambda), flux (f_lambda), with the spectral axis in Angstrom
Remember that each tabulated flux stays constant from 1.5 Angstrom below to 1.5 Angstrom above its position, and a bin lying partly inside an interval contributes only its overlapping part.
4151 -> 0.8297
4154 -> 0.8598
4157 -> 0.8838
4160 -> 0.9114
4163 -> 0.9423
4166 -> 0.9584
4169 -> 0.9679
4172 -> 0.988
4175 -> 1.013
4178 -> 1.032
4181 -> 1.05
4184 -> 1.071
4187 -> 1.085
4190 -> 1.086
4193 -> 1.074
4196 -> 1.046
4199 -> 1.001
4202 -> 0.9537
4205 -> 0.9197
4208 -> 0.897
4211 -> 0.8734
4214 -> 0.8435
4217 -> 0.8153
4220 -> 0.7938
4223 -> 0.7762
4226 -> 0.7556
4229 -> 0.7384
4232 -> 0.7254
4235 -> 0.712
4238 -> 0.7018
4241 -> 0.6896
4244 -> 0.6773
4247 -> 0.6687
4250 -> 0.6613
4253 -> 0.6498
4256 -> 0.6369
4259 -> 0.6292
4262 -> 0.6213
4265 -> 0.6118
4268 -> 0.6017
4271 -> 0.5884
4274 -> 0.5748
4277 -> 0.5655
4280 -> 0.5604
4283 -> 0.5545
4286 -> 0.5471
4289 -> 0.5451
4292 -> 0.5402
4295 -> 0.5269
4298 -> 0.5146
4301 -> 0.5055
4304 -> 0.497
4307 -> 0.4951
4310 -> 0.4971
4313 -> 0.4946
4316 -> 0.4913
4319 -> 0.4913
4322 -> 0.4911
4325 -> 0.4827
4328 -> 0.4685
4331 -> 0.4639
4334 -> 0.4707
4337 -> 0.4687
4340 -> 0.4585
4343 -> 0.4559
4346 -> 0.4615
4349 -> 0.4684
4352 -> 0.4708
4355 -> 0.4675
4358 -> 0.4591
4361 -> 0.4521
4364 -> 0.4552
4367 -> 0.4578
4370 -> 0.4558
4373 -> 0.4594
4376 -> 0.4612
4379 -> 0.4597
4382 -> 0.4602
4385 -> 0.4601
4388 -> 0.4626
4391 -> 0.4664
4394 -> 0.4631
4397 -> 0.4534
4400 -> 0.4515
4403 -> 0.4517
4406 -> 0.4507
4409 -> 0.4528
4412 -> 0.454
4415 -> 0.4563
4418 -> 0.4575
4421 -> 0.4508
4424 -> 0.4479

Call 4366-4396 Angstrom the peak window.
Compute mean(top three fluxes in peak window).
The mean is 0.46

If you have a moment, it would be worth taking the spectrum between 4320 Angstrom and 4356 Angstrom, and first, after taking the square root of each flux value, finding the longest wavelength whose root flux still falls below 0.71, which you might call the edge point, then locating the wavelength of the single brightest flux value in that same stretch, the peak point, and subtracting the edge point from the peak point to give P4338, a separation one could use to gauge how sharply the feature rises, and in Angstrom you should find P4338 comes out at -33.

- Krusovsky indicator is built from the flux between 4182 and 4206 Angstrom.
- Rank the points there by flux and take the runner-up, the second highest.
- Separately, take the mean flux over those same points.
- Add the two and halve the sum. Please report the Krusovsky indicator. 1.06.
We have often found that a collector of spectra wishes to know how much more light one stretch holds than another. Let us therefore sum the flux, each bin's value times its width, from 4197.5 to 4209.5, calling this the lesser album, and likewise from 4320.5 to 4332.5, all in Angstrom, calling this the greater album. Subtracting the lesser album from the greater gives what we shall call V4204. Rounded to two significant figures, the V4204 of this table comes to -5.6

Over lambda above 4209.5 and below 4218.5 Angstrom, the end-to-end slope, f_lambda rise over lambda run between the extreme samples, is -0.010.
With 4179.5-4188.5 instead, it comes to 0.006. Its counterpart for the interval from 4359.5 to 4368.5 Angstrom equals 0.001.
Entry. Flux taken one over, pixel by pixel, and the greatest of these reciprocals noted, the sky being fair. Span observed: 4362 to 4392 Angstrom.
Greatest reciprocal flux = 2.2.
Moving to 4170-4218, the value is 1.2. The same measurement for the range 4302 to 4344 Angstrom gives 2.2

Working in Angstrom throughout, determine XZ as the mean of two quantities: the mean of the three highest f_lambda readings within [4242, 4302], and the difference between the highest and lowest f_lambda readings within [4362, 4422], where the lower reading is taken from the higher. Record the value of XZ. 0.34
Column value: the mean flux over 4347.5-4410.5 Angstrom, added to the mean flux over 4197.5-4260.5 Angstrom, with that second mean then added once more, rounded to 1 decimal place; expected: 2.0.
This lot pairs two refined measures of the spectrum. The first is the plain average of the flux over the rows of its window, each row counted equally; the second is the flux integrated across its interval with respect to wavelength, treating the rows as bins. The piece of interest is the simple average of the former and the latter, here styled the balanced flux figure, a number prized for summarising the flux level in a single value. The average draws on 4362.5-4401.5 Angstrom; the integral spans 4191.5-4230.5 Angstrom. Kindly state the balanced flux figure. 17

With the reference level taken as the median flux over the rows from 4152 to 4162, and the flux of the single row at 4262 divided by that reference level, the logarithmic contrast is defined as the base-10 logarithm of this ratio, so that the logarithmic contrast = -0.15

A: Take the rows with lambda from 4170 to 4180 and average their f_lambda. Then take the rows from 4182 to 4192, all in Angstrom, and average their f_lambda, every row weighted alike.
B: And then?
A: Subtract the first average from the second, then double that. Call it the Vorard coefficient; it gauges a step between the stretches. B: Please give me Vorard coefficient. 0.1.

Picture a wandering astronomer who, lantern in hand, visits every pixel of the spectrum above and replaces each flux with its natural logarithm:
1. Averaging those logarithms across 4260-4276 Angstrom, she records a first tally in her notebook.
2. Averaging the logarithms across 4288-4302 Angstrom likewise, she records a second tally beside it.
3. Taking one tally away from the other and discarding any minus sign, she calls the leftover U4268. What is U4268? 0.13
